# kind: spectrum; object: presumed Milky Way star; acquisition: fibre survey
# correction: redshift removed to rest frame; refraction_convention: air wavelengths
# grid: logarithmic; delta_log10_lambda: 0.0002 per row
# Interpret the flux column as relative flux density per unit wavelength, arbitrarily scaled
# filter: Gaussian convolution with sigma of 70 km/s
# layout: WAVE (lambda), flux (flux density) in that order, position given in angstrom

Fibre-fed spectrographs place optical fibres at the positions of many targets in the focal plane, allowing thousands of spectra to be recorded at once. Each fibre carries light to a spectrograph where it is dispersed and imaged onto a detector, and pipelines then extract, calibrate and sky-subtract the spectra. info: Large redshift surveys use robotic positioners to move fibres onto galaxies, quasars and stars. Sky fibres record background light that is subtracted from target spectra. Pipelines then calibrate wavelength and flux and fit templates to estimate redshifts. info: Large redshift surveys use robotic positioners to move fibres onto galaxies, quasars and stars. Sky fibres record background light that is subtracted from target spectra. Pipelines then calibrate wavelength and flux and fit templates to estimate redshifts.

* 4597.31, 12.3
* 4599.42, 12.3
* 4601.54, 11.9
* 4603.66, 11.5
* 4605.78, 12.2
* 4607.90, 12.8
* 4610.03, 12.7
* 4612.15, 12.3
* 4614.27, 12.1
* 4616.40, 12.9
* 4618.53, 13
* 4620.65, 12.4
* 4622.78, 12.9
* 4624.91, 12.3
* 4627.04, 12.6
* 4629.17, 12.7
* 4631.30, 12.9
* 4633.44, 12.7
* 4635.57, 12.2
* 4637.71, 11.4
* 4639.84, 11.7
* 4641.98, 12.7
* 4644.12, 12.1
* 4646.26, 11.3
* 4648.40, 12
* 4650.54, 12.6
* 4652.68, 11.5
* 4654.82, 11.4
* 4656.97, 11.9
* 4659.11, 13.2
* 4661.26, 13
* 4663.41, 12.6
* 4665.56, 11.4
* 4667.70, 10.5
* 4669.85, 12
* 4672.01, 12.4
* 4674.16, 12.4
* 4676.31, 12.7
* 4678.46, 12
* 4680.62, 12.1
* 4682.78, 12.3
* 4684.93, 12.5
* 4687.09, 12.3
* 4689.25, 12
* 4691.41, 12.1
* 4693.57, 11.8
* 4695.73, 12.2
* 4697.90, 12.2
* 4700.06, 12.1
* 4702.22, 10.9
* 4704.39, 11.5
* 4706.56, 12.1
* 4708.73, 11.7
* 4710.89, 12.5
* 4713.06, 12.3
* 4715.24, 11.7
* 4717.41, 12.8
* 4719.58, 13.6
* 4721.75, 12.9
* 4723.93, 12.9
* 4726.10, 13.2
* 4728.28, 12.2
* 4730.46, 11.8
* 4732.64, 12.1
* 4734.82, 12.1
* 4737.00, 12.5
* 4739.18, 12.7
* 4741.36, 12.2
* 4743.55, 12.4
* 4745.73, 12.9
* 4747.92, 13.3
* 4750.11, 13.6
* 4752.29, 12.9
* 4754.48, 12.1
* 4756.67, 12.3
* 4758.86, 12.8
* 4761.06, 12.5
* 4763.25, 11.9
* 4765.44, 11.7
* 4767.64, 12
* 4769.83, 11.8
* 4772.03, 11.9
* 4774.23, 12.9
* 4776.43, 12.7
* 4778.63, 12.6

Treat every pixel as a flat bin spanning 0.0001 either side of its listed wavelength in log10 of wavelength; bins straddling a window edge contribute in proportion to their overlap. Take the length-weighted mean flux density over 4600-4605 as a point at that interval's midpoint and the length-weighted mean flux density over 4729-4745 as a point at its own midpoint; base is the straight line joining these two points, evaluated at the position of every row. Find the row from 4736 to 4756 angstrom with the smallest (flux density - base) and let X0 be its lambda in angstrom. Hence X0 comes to 4754.48 angstrom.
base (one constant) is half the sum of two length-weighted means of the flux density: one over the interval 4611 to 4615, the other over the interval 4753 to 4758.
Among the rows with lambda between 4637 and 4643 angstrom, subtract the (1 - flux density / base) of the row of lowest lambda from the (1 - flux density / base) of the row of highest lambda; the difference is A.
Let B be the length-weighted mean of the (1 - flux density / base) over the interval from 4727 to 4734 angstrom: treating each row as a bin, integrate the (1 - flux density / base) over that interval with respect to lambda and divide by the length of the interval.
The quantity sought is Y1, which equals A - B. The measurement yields -0.12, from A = -0.11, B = 0.02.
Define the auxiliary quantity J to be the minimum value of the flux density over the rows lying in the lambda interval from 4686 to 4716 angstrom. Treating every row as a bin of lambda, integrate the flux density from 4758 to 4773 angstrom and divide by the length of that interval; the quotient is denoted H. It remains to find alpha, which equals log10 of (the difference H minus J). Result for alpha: 0.07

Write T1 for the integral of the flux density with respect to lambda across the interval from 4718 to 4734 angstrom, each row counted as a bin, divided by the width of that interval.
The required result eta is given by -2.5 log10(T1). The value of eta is -2.76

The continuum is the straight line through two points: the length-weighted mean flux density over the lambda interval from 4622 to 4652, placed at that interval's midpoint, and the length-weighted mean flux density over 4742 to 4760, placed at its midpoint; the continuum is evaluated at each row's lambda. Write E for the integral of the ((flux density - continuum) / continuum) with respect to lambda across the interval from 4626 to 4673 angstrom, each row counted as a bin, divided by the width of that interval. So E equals -0.016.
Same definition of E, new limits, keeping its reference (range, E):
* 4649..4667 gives -0.017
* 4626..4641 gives 0.004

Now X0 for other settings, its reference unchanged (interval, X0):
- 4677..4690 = 4689.25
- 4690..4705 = 4702.22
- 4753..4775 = 4765.44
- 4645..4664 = 4646.26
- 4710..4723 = 4715.24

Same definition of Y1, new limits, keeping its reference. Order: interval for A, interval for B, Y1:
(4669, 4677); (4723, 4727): 0.01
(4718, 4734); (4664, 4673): 0.07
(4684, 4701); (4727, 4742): 0.03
